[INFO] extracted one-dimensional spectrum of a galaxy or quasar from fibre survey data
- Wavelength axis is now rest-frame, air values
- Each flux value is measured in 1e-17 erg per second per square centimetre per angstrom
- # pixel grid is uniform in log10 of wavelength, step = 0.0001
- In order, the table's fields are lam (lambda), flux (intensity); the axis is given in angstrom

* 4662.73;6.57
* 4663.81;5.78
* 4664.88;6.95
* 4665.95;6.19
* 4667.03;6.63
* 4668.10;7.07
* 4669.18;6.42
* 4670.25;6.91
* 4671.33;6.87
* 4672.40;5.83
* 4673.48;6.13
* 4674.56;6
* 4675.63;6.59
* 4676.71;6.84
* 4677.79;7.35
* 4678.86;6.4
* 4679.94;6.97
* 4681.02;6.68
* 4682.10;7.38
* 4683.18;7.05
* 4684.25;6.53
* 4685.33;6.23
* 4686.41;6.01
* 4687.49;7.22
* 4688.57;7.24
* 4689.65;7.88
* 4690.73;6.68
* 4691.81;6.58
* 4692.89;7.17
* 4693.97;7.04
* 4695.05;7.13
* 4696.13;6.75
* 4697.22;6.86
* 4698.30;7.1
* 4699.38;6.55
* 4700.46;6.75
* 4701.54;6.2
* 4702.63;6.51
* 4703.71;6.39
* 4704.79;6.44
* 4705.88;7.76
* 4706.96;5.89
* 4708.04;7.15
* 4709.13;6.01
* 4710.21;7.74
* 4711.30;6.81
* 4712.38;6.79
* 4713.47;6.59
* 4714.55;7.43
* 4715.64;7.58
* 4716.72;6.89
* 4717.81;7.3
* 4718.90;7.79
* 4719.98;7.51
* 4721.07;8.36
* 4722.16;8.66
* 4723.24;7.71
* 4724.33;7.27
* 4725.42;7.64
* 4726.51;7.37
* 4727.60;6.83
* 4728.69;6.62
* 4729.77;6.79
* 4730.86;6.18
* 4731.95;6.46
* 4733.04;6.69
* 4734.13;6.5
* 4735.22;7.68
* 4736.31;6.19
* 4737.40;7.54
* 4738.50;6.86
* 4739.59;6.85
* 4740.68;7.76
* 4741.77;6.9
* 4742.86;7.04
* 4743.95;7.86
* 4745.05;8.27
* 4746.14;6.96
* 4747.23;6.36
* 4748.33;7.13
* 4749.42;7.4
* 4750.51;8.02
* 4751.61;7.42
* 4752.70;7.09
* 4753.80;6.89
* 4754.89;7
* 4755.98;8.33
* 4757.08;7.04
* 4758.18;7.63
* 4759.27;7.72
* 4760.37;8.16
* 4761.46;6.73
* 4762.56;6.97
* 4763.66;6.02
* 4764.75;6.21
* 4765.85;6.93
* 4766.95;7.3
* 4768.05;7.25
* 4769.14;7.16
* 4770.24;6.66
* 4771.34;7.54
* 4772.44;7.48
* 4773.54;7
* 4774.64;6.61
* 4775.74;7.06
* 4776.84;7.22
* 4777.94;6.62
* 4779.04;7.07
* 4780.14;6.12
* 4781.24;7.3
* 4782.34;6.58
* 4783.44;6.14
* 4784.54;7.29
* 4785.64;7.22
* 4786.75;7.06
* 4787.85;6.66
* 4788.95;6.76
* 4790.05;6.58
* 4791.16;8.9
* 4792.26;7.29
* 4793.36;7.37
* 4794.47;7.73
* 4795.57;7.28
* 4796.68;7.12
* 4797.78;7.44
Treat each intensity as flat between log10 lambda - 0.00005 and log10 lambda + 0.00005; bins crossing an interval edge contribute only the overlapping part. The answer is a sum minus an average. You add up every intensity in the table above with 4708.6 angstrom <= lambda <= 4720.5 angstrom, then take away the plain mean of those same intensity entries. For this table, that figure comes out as 71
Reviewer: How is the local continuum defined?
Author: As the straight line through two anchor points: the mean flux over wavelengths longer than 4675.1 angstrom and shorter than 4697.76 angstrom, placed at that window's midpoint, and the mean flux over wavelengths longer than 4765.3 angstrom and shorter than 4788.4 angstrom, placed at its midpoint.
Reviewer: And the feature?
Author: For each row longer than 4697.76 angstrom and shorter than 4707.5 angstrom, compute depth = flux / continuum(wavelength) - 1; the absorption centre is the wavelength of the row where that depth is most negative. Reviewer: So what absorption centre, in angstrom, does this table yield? 4706.96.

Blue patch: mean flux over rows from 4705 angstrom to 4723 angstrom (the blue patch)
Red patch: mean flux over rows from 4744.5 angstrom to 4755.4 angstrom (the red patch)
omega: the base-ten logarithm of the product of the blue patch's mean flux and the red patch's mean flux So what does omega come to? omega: 1.72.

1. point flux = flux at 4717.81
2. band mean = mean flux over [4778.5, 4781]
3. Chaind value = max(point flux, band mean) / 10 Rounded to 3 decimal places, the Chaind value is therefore 0.730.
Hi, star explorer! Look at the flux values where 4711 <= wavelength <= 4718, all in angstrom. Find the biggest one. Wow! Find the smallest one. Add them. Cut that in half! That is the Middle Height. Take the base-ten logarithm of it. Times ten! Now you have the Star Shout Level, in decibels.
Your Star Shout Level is 8.50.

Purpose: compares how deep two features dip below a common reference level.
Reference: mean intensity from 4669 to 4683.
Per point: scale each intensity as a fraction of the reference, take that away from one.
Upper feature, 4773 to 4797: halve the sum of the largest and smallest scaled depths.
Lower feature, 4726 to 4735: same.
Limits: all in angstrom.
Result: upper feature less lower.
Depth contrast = -0.11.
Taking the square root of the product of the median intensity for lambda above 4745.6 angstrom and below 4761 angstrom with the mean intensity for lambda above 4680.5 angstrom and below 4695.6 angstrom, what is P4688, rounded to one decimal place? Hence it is 7.1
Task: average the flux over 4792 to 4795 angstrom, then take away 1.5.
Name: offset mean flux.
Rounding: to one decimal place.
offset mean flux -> 6.0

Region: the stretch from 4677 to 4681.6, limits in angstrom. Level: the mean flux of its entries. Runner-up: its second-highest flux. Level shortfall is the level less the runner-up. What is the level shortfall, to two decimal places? -0.12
